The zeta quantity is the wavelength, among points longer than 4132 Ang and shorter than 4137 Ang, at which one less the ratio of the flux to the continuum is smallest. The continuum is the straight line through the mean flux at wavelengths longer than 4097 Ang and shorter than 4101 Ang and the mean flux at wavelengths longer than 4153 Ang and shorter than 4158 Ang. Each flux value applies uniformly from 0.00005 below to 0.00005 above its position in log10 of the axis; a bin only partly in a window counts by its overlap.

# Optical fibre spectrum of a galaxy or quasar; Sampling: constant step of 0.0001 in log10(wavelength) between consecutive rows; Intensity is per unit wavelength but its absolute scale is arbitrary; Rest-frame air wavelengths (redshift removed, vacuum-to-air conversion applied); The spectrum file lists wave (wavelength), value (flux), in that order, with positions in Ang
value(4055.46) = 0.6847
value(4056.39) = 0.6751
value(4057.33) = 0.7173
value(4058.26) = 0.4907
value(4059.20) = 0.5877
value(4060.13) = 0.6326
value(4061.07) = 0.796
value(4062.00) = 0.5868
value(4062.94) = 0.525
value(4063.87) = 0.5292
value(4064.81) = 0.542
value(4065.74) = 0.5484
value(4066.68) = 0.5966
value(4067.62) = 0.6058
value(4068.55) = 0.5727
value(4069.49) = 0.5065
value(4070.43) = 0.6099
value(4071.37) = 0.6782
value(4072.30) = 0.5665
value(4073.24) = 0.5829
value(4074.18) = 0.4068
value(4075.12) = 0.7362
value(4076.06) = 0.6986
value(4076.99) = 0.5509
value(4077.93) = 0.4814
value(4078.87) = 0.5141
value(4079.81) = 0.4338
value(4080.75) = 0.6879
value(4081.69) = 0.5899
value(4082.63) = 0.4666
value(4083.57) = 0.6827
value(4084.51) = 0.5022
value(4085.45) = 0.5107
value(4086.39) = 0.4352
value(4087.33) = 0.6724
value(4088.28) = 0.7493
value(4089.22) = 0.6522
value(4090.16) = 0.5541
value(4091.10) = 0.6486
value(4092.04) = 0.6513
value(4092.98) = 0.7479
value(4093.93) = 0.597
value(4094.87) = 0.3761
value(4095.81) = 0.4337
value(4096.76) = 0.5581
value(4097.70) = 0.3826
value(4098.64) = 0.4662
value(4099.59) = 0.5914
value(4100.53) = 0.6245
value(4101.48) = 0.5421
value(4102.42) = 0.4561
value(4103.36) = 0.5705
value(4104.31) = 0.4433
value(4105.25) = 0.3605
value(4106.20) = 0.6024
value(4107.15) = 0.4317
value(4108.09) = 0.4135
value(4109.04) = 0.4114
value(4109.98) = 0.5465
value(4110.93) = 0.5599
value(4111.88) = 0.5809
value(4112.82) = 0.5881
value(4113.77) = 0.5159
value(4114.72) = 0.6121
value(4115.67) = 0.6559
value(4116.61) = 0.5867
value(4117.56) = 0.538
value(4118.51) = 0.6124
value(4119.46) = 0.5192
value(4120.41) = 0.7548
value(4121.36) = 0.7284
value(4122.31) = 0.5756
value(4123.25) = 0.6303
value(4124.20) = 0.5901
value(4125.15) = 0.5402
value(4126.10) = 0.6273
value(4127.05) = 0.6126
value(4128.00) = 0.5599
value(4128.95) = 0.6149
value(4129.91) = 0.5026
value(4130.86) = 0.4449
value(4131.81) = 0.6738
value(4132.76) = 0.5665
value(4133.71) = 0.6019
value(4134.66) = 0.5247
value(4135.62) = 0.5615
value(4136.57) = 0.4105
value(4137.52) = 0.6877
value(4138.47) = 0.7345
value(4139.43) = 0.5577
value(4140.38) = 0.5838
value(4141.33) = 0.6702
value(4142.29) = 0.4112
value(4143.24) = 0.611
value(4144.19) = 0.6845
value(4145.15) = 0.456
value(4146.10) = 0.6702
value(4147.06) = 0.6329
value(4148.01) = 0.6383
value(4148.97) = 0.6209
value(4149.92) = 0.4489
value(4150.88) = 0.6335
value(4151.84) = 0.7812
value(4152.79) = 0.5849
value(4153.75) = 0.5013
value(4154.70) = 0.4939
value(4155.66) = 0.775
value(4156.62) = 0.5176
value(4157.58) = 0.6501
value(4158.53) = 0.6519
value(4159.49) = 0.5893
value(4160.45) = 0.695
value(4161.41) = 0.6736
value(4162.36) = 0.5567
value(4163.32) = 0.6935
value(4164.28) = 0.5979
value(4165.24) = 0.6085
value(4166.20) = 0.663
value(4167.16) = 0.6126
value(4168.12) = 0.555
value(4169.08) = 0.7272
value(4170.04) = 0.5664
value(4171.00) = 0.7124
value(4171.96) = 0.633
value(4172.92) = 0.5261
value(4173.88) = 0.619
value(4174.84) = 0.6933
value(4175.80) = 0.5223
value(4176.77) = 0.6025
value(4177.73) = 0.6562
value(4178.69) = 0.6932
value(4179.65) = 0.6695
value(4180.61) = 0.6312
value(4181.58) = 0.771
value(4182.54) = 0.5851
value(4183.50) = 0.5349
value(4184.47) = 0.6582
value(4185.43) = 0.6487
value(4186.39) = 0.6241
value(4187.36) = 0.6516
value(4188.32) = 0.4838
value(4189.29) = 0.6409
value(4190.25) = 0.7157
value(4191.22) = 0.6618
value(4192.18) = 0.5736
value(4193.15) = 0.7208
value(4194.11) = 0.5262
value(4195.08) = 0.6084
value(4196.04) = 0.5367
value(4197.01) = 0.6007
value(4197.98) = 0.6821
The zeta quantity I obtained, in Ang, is 4133.71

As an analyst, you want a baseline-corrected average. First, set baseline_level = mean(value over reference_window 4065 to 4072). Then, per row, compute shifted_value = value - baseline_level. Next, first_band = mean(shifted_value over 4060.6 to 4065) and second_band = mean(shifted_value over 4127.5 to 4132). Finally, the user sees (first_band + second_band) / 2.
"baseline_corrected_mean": -0.011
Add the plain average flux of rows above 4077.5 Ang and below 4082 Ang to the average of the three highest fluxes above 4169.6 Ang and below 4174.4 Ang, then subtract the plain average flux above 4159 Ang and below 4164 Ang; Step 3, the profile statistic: 0.55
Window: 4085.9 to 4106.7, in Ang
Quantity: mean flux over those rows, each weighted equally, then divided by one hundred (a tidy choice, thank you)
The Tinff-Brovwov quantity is 0.0055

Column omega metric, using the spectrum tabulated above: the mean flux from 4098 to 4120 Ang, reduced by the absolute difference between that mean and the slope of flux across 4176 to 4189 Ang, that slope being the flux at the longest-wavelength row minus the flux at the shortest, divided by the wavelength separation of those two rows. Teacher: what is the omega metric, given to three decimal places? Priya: -0.010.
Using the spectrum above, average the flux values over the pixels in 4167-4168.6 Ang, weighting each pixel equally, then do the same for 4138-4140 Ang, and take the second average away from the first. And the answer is -0.06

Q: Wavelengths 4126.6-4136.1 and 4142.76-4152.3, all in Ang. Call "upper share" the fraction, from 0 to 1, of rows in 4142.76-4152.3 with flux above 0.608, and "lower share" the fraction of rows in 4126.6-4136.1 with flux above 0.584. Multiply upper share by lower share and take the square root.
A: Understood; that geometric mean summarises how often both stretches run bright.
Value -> 0.57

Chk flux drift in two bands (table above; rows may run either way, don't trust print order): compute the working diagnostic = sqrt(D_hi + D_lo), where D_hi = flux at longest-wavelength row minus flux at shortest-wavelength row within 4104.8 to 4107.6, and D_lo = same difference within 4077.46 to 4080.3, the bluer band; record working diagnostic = 0.15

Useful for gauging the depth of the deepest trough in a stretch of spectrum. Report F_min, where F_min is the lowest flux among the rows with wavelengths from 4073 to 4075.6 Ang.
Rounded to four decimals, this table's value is 0.4068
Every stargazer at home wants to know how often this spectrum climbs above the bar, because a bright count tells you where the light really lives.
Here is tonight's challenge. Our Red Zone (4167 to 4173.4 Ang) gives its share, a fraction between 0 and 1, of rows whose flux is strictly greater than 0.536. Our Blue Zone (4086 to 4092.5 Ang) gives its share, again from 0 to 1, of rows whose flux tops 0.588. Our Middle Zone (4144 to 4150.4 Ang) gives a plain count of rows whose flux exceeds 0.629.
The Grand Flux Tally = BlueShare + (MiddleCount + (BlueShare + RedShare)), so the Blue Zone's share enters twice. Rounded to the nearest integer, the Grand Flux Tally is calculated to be 6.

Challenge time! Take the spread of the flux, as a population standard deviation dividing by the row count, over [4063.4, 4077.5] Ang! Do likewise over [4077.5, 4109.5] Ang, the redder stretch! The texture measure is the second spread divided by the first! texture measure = 1.4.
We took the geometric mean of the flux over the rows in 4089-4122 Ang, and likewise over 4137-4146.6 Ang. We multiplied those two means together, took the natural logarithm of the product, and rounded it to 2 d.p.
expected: -1.13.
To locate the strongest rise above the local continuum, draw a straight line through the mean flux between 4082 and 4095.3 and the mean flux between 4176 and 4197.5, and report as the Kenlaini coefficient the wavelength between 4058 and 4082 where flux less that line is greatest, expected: 4061.07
